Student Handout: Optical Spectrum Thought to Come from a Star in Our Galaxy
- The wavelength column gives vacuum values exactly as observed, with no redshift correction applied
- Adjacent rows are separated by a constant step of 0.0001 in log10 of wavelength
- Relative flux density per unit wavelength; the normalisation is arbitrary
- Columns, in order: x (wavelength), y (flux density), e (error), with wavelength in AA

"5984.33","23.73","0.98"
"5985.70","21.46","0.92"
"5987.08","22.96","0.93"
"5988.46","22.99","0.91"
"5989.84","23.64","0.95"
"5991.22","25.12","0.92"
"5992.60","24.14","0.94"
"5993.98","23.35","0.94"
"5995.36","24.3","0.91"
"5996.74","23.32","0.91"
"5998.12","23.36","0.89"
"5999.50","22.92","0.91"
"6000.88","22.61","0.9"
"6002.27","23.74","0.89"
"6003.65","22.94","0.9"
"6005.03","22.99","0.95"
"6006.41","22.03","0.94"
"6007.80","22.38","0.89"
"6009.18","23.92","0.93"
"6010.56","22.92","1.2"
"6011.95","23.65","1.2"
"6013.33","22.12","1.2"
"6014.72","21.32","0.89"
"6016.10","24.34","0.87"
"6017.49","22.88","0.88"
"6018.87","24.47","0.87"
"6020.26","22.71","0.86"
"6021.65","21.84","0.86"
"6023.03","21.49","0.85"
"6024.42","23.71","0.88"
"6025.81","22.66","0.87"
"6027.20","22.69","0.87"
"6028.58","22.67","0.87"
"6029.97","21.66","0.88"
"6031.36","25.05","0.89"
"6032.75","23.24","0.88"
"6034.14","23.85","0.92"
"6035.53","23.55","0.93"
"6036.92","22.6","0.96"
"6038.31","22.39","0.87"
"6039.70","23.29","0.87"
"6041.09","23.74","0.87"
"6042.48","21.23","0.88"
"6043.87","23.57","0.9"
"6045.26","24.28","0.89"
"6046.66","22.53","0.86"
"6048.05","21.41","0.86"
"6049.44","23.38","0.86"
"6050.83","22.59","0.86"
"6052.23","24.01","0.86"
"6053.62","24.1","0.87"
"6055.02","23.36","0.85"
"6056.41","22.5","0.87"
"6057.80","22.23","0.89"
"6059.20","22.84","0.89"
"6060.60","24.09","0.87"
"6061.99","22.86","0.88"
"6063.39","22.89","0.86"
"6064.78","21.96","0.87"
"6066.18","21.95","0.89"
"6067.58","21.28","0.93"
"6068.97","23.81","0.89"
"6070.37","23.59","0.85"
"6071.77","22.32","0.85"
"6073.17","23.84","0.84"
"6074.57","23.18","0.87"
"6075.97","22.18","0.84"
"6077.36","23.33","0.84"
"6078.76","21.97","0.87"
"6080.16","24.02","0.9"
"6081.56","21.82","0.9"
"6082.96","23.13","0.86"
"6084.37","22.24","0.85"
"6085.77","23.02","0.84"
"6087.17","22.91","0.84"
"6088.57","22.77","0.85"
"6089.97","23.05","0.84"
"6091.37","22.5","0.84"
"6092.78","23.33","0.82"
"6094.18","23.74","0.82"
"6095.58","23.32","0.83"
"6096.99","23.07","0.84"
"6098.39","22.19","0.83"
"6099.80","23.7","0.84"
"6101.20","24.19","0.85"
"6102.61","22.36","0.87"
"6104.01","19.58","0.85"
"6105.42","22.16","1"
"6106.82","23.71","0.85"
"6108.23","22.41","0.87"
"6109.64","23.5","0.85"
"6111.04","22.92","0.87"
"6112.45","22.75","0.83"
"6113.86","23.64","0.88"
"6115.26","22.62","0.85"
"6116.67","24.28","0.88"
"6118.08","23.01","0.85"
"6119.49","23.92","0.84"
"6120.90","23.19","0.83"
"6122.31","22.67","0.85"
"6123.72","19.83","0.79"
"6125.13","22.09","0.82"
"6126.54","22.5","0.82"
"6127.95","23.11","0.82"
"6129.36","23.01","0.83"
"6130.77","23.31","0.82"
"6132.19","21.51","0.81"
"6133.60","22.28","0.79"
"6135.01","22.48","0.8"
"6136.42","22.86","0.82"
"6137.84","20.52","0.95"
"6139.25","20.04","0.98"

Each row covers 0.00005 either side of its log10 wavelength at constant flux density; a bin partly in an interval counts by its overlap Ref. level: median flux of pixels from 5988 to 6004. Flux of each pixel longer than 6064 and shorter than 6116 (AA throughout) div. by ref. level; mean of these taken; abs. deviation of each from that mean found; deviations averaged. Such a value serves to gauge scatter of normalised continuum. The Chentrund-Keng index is 0.0295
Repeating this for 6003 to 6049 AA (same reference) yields 0.0335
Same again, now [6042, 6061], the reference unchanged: 0.0350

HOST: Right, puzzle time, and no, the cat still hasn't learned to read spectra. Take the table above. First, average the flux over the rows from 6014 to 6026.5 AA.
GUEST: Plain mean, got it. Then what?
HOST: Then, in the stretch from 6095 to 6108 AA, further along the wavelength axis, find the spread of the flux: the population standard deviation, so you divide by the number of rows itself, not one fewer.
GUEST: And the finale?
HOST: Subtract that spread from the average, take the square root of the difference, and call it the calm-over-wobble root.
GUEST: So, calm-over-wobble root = 4.64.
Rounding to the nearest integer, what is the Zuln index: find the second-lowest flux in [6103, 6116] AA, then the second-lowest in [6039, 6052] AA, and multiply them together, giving 474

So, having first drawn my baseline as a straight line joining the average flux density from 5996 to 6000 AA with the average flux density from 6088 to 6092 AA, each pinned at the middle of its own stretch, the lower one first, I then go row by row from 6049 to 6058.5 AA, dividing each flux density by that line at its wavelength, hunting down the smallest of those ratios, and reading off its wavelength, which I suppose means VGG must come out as 6057.80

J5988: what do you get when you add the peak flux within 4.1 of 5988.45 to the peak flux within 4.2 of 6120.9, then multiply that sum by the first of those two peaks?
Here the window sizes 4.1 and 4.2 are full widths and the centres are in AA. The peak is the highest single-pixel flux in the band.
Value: 1124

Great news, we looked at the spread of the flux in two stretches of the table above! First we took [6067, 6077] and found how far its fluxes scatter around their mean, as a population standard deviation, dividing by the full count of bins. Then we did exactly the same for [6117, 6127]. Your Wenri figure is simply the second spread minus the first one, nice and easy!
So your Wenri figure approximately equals 0.3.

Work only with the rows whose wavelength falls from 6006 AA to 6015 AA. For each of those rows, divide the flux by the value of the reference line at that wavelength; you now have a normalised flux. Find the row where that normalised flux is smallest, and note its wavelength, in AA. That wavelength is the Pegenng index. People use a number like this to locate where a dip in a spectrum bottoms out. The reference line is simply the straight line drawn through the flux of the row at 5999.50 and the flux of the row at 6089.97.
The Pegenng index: 6014.72 AA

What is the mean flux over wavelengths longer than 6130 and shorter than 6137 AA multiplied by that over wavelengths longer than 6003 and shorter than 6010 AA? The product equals 514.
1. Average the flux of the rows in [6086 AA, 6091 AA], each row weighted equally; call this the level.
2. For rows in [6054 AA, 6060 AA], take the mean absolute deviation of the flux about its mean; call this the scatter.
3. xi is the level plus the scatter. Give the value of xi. 23.3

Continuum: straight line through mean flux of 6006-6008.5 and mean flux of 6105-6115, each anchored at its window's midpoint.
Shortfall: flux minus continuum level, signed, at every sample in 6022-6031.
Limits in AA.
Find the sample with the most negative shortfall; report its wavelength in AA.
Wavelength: 6023.03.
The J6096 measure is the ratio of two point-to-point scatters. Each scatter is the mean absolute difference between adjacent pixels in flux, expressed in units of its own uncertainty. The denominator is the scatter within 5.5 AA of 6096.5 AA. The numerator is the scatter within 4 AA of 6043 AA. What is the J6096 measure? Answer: 1.82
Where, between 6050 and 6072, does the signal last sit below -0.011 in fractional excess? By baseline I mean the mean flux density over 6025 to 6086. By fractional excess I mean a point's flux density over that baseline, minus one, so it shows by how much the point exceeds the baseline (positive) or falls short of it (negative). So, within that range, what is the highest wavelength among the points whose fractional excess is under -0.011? 6071.77 AA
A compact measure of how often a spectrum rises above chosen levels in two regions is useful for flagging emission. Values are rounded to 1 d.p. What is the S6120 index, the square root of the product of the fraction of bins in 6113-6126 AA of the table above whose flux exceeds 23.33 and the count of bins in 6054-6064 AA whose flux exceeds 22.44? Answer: 1.4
